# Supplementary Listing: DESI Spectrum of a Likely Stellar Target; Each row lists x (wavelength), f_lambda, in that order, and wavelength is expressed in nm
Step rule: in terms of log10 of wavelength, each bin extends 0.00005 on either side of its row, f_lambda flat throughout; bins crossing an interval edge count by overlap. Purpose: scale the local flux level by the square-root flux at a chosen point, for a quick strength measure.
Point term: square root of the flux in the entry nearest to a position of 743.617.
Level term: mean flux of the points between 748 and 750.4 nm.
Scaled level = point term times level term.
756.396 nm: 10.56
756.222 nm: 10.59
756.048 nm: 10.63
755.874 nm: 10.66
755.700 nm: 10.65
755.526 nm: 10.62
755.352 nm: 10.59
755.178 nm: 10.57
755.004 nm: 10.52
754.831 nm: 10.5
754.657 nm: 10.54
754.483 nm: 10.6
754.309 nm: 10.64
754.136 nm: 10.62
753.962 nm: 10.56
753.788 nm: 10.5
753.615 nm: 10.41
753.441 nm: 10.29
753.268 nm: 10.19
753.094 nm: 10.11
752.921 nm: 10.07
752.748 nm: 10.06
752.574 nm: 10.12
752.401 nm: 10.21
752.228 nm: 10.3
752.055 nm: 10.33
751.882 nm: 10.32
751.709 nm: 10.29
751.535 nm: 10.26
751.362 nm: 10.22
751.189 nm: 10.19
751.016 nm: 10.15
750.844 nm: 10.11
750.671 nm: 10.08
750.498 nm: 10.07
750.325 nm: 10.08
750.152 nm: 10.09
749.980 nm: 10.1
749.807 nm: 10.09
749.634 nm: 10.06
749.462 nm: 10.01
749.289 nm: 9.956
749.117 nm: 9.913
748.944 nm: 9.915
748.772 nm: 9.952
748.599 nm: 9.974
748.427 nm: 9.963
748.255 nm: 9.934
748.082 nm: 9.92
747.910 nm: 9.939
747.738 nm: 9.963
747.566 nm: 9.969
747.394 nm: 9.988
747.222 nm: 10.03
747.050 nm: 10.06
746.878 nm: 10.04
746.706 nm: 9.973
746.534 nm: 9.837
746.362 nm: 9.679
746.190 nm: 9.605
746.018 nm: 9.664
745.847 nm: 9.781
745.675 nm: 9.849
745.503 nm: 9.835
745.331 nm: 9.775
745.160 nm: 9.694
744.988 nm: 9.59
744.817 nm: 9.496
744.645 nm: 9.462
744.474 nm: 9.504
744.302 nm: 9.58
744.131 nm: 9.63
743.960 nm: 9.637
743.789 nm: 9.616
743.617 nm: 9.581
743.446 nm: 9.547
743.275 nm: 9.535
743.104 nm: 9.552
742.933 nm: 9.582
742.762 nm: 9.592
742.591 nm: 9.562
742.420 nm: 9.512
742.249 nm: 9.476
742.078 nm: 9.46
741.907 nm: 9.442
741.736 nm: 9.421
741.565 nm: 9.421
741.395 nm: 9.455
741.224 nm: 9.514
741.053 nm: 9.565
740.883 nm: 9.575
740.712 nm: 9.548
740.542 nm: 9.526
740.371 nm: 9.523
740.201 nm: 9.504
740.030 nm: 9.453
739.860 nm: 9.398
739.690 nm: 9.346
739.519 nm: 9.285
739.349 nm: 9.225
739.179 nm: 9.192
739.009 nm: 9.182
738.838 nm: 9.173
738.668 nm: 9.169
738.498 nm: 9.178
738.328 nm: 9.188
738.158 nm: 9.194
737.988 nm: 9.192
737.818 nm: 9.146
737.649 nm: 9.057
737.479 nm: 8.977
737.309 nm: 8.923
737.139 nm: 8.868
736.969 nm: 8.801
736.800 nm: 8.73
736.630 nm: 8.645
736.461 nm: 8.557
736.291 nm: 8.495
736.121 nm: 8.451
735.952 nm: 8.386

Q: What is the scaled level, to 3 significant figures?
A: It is 30.9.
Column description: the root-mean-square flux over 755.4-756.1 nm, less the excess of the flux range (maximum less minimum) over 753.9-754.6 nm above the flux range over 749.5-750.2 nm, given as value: 10.6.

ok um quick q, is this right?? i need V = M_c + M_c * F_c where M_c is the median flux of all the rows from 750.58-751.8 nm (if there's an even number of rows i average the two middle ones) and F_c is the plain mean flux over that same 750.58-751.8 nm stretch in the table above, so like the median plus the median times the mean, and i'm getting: 114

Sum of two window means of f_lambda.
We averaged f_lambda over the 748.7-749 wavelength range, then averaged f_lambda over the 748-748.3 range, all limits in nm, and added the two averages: 19.9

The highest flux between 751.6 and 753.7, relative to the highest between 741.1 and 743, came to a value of 1.09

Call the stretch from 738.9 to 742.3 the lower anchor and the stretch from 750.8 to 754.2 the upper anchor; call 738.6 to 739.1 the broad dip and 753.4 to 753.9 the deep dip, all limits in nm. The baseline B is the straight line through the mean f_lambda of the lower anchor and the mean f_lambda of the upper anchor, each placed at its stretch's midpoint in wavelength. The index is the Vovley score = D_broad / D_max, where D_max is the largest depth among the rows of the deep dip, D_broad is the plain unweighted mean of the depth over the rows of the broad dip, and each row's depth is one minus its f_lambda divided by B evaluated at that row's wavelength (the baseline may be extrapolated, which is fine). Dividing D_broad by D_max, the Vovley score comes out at 3.2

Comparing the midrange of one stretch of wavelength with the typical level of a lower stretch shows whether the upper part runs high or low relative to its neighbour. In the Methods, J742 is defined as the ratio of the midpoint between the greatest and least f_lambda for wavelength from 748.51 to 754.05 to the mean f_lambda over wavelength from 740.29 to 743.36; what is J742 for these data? 1.08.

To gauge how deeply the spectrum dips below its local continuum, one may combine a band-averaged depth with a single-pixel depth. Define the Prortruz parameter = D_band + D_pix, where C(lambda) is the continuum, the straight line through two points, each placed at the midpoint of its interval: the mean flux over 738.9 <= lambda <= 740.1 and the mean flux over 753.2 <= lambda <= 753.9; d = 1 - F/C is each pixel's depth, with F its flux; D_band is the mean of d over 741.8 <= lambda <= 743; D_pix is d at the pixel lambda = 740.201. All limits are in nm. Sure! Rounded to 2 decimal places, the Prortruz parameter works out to -0.02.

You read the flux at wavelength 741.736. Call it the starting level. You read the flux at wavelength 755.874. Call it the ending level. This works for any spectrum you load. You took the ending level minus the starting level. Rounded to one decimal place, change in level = 1.2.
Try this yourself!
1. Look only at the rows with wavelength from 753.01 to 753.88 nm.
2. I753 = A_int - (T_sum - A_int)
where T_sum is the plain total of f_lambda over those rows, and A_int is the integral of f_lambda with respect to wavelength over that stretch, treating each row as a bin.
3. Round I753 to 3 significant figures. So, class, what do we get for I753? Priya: -33.6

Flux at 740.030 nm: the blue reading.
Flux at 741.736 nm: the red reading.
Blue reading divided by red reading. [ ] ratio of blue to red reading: 1.00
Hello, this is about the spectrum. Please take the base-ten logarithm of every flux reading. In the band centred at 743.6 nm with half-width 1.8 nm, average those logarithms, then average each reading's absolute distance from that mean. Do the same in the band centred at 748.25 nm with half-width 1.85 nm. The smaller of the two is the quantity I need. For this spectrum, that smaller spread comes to 0.0022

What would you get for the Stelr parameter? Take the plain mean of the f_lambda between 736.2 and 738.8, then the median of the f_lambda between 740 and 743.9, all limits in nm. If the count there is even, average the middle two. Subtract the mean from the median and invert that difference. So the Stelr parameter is 1.7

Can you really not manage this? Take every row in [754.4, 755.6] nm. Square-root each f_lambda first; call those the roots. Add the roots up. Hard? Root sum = 23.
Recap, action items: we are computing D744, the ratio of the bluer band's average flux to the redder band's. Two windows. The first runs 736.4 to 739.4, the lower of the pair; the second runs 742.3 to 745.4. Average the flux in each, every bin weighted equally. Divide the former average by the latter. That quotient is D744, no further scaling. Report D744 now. 0.94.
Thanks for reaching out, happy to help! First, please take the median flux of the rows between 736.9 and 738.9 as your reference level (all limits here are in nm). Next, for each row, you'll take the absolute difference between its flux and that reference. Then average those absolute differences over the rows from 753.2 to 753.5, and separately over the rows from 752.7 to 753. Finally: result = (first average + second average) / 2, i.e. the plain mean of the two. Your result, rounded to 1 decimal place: 1.0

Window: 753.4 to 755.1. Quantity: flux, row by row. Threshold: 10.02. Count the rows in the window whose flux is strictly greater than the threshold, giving 10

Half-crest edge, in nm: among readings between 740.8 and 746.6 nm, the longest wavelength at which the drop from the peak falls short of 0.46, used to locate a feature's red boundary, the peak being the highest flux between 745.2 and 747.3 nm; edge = 746.534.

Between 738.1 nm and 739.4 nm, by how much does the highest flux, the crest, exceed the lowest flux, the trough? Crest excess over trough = 0.056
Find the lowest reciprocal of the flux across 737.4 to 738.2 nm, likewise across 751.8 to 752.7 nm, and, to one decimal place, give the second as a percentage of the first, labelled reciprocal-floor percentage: 89.0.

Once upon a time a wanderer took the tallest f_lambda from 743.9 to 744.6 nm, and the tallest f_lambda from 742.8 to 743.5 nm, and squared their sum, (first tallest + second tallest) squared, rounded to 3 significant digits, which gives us 369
